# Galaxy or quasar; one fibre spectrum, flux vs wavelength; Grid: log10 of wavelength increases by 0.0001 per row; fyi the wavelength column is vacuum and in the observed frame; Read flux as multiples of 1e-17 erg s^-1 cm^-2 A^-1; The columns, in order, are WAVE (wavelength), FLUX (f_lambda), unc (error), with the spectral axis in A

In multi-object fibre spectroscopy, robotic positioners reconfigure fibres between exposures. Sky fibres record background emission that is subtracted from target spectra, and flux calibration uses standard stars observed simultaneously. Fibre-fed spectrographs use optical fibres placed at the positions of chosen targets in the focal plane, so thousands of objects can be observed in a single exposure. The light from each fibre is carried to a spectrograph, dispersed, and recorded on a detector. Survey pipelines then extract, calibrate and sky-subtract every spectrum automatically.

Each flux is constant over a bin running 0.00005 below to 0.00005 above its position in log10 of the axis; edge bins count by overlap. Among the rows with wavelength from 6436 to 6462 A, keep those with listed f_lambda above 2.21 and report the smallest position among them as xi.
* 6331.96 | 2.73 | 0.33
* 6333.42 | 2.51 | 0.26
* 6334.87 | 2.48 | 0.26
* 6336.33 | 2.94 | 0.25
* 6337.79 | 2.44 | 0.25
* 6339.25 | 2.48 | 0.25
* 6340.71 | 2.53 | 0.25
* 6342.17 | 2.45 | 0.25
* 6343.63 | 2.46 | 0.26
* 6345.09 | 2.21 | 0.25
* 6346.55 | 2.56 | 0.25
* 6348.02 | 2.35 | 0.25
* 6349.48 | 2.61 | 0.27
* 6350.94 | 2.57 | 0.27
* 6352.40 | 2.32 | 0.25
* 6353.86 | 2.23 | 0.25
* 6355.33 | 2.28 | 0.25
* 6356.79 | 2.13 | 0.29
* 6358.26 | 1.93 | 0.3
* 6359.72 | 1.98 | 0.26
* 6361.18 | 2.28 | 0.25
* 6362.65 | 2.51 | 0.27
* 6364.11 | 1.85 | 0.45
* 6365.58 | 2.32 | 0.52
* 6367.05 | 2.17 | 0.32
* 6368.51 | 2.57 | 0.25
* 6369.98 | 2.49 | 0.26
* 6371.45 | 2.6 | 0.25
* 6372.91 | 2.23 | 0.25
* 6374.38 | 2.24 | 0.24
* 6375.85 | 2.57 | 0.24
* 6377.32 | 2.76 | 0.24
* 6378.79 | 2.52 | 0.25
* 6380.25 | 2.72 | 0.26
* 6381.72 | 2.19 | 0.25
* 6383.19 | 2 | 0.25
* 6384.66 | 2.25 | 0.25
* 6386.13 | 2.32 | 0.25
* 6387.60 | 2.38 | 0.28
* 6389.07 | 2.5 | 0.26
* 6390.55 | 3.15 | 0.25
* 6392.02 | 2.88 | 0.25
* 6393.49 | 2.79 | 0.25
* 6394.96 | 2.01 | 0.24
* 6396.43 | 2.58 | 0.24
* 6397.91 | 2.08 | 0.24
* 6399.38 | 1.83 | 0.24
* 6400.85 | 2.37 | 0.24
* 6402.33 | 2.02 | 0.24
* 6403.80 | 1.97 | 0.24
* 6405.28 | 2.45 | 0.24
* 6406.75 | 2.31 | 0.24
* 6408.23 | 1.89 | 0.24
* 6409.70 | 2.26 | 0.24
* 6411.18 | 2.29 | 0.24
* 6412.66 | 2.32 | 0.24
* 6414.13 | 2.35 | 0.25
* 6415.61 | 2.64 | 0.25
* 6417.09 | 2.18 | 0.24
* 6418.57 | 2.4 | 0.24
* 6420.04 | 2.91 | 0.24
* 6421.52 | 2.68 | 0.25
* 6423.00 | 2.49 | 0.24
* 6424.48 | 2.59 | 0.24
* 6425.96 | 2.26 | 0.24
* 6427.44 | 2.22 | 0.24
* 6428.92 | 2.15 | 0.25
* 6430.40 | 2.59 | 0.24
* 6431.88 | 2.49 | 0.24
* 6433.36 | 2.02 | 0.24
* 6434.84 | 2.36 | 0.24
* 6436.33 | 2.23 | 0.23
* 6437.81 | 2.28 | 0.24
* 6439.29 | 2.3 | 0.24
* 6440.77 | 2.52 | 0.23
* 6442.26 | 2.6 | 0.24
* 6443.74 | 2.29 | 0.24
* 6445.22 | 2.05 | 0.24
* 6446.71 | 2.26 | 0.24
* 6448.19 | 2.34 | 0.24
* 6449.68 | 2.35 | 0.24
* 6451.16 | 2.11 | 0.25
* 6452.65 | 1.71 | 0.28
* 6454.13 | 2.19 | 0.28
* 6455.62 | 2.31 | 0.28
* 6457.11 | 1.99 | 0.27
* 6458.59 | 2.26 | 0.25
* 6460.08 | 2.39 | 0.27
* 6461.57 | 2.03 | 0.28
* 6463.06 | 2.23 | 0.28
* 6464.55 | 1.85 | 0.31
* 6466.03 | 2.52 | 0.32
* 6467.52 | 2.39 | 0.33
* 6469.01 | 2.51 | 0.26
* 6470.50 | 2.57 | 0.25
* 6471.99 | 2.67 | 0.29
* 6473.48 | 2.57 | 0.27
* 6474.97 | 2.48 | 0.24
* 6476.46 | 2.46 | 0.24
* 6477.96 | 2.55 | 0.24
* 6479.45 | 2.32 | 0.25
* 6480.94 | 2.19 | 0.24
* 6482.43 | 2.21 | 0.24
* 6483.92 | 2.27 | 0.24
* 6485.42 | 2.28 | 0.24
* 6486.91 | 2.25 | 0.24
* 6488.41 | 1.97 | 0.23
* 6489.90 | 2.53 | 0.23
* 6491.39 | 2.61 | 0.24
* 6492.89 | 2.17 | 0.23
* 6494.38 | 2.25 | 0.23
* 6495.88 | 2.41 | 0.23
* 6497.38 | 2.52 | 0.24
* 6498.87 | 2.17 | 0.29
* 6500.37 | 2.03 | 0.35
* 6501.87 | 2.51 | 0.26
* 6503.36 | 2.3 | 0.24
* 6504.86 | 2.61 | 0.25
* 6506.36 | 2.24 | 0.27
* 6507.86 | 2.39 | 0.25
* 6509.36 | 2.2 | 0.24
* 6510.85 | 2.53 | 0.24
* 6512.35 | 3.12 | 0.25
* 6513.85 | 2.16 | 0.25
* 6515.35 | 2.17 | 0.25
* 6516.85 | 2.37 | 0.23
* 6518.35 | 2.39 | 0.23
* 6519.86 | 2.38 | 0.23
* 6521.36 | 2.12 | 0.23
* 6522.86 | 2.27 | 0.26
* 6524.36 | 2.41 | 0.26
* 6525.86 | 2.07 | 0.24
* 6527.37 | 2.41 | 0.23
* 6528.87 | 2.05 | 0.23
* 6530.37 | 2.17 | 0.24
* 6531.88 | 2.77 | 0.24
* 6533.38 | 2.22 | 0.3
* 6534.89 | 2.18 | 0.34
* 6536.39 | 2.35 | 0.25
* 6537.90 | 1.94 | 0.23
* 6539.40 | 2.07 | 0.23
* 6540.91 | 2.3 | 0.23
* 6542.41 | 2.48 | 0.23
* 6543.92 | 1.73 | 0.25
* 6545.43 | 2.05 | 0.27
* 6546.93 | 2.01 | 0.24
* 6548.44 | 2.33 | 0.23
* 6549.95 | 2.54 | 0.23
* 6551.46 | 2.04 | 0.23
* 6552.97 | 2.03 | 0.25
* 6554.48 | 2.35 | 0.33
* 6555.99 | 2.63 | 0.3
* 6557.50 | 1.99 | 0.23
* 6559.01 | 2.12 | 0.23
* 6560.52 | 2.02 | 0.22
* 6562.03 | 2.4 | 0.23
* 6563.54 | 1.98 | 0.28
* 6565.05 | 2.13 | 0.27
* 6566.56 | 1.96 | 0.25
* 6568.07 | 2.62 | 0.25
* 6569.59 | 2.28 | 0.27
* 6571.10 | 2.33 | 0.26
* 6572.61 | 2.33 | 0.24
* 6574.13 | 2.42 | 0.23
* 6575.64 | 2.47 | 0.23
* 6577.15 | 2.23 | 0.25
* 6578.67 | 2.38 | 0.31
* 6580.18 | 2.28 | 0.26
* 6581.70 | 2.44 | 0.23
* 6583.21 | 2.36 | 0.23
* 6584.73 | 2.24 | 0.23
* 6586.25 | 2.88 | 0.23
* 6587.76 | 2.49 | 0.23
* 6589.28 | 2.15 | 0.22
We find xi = 6436.33 A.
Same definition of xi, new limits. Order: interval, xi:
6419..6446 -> 6420.04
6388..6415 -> 6389.07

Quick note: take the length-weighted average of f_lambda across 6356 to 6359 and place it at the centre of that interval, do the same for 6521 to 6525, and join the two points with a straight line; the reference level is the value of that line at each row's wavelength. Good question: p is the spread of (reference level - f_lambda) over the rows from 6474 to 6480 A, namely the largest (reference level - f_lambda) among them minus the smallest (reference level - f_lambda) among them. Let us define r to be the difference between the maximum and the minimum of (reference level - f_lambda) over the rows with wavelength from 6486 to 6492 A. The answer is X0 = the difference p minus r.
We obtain -0.40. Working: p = 0.23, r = 0.6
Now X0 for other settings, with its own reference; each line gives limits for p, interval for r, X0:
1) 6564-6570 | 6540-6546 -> -0.09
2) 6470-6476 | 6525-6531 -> -0.17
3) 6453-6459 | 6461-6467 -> -0.35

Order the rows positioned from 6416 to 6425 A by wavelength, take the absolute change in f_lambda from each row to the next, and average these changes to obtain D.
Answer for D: 0.250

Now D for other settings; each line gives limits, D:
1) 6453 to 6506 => 0.201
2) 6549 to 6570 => 0.315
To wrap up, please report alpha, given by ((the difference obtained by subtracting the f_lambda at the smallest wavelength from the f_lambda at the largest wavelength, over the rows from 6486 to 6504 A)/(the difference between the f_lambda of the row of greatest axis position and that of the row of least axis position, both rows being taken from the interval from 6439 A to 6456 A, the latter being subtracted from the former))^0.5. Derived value 2.2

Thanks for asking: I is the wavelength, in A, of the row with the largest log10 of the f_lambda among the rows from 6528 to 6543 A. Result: 6531.88 A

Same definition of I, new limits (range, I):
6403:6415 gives 6405.28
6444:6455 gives 6449.68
